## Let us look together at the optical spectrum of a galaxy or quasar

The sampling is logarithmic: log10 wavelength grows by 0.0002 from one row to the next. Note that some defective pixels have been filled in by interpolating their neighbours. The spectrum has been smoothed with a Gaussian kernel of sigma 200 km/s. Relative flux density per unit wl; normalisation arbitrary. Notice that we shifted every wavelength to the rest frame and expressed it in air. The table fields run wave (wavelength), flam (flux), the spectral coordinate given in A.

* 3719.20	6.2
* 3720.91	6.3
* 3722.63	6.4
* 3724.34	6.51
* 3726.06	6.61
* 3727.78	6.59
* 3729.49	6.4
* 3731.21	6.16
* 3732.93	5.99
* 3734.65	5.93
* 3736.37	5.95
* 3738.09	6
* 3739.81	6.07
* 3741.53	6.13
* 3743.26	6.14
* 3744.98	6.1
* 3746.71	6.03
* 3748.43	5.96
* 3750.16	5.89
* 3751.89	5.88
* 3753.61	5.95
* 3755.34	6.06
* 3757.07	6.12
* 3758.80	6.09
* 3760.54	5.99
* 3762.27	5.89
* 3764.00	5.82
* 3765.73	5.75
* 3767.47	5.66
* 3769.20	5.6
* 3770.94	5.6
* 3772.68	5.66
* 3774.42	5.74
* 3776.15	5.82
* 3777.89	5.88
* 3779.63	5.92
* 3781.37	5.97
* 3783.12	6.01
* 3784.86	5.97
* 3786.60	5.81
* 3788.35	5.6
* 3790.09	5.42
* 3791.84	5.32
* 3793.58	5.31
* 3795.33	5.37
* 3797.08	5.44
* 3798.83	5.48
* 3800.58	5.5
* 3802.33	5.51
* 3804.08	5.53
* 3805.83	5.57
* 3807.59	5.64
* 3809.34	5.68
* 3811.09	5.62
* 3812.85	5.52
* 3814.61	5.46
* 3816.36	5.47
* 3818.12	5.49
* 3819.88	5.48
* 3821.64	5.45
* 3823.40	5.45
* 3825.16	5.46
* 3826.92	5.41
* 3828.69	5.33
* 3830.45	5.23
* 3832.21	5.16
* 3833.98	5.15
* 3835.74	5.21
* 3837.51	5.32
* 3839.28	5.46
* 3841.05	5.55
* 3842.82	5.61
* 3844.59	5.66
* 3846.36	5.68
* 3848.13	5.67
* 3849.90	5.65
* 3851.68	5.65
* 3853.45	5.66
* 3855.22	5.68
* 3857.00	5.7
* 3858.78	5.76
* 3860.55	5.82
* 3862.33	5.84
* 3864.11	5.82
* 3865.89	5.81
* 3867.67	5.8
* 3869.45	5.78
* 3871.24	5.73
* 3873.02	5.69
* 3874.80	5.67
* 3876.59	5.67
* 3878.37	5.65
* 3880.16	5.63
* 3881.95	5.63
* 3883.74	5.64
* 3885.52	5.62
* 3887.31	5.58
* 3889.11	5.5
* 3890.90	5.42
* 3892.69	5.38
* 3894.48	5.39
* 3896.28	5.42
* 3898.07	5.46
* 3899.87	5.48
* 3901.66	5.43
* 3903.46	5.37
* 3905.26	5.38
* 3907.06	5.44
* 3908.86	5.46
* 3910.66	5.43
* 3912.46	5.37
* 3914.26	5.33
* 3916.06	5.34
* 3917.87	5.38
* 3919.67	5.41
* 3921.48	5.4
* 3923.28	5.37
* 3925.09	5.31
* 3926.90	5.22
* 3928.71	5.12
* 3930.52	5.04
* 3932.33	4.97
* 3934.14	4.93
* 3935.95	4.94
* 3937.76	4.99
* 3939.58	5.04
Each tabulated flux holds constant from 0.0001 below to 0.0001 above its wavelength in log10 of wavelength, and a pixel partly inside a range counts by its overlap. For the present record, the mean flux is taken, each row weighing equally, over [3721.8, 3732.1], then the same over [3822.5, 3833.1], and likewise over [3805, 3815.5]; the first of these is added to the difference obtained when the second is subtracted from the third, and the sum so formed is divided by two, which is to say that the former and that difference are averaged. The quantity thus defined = 3.34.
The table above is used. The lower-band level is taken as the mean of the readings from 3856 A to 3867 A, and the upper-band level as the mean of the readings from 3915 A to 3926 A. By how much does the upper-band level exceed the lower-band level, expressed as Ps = -0.42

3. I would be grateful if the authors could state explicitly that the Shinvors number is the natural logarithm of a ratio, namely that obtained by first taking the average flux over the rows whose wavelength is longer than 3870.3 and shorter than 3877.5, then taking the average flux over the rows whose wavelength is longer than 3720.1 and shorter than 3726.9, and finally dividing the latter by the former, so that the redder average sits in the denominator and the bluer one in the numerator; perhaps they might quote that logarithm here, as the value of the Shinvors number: 0.13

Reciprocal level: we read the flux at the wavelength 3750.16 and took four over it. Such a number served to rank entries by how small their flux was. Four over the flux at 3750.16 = 0.68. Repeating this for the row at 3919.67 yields 0.74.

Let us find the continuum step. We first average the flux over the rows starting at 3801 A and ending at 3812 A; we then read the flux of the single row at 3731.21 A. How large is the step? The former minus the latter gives -0.57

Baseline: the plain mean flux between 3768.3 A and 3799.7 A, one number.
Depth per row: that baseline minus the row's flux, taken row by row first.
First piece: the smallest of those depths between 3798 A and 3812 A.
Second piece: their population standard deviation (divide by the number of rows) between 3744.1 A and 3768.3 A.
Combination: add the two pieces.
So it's 0.11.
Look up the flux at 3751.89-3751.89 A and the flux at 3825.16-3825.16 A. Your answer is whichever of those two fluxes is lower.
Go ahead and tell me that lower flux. 5.46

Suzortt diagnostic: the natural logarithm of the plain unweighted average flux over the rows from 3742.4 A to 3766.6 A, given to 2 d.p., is 1.79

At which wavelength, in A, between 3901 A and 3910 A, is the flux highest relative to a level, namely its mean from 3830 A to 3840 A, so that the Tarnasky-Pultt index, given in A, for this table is 3908.86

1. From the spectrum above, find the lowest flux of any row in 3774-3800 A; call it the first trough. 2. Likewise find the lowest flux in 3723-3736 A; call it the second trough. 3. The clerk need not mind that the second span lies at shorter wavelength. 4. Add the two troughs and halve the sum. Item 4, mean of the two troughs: 5.62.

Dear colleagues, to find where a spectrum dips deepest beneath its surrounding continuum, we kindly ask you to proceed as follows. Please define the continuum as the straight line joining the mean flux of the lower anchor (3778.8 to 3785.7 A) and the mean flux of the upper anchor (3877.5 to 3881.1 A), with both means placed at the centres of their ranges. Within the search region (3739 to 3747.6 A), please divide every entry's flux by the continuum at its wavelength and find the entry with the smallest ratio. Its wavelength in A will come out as 3746.71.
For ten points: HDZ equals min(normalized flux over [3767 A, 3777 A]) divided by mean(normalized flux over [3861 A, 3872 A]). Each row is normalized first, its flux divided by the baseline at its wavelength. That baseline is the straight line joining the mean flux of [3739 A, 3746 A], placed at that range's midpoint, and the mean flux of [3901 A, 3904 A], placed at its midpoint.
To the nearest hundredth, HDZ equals 0.90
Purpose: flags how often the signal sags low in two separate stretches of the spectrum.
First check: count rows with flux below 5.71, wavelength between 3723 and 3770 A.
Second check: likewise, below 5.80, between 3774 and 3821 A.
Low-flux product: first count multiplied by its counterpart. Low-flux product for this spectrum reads 40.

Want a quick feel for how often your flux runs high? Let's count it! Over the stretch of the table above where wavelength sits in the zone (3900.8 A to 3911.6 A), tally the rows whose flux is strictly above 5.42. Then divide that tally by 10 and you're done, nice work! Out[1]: 0.40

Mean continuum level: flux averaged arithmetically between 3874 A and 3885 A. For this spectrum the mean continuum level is 5.65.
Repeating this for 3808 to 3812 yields 5.65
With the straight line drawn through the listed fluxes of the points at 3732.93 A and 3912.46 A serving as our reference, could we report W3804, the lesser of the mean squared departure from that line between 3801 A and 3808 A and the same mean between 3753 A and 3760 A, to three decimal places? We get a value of 0.026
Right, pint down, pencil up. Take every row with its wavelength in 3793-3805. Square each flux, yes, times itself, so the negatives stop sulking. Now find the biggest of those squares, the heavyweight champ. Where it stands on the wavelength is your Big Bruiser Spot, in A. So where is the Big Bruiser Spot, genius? 3804.08 A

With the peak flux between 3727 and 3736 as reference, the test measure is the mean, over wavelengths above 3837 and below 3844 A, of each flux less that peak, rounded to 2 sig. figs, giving -1.1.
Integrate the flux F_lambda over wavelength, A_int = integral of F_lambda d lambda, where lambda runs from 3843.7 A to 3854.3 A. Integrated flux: 60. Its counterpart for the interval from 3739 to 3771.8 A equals 195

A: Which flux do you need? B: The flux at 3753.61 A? 5.95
